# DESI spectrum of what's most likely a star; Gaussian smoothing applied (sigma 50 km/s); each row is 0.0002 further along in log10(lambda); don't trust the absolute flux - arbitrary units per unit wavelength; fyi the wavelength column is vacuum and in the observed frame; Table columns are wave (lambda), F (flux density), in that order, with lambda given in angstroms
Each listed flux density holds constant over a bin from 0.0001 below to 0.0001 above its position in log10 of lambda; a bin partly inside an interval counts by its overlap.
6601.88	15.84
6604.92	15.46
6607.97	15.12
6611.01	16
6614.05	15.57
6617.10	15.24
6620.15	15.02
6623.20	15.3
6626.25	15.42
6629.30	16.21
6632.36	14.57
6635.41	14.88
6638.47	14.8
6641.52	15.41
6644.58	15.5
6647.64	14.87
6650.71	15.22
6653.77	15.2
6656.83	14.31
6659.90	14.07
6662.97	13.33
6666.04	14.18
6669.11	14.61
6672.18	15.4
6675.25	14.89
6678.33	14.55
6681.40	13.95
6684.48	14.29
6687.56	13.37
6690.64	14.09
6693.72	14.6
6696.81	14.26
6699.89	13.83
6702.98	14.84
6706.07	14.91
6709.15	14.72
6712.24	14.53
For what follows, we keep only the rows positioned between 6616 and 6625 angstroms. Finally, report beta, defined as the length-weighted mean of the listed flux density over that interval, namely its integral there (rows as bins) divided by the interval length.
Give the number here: 15.2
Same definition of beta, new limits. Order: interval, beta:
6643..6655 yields 15.2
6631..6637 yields 14.7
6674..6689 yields 14.2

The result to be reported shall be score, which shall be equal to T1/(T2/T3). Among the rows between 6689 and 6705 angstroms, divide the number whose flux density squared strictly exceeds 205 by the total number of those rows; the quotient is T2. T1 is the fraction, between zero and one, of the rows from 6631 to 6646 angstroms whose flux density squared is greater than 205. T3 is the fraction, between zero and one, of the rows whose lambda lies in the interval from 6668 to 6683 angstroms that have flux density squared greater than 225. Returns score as 0.5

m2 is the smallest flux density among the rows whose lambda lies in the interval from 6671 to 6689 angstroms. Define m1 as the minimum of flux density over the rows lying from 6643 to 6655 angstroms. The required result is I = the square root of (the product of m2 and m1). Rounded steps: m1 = 14.87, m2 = 13.37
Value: 14.1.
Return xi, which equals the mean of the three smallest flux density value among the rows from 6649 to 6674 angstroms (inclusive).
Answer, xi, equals 13.9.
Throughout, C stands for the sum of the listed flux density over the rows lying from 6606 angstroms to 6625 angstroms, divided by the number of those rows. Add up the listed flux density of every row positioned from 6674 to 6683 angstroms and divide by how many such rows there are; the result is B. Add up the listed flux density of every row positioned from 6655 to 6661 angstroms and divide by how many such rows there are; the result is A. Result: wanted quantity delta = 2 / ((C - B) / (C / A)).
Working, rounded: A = 14.2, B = 14.5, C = 15.4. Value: 2.38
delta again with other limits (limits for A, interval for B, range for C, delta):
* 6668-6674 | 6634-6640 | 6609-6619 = 2.72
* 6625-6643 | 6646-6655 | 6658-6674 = -2.42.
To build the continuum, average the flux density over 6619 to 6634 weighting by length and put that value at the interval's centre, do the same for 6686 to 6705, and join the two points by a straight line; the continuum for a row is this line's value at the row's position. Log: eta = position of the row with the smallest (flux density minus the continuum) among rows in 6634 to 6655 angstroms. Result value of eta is 6638.47 angstroms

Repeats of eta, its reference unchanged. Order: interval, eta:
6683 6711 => 6687.56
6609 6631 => 6620.15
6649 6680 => 6662.97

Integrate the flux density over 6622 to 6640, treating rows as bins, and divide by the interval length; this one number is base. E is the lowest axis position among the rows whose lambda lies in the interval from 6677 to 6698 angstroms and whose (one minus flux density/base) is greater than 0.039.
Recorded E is 6678.33 angstroms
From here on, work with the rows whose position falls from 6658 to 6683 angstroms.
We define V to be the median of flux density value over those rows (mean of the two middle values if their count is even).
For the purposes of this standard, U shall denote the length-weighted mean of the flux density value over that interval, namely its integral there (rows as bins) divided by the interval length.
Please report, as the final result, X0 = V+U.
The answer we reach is 28.7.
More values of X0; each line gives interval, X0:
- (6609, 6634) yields 30.8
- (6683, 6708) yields 28.6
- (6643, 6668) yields 29.2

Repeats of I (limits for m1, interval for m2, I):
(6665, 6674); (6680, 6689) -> 13.8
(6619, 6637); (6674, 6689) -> 14.0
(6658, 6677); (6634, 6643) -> 14.0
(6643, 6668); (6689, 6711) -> 13.6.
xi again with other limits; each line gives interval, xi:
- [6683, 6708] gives 13.8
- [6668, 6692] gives 13.8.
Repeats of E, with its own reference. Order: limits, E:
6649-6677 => 6656.83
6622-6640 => 6632.36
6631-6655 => 6632.36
